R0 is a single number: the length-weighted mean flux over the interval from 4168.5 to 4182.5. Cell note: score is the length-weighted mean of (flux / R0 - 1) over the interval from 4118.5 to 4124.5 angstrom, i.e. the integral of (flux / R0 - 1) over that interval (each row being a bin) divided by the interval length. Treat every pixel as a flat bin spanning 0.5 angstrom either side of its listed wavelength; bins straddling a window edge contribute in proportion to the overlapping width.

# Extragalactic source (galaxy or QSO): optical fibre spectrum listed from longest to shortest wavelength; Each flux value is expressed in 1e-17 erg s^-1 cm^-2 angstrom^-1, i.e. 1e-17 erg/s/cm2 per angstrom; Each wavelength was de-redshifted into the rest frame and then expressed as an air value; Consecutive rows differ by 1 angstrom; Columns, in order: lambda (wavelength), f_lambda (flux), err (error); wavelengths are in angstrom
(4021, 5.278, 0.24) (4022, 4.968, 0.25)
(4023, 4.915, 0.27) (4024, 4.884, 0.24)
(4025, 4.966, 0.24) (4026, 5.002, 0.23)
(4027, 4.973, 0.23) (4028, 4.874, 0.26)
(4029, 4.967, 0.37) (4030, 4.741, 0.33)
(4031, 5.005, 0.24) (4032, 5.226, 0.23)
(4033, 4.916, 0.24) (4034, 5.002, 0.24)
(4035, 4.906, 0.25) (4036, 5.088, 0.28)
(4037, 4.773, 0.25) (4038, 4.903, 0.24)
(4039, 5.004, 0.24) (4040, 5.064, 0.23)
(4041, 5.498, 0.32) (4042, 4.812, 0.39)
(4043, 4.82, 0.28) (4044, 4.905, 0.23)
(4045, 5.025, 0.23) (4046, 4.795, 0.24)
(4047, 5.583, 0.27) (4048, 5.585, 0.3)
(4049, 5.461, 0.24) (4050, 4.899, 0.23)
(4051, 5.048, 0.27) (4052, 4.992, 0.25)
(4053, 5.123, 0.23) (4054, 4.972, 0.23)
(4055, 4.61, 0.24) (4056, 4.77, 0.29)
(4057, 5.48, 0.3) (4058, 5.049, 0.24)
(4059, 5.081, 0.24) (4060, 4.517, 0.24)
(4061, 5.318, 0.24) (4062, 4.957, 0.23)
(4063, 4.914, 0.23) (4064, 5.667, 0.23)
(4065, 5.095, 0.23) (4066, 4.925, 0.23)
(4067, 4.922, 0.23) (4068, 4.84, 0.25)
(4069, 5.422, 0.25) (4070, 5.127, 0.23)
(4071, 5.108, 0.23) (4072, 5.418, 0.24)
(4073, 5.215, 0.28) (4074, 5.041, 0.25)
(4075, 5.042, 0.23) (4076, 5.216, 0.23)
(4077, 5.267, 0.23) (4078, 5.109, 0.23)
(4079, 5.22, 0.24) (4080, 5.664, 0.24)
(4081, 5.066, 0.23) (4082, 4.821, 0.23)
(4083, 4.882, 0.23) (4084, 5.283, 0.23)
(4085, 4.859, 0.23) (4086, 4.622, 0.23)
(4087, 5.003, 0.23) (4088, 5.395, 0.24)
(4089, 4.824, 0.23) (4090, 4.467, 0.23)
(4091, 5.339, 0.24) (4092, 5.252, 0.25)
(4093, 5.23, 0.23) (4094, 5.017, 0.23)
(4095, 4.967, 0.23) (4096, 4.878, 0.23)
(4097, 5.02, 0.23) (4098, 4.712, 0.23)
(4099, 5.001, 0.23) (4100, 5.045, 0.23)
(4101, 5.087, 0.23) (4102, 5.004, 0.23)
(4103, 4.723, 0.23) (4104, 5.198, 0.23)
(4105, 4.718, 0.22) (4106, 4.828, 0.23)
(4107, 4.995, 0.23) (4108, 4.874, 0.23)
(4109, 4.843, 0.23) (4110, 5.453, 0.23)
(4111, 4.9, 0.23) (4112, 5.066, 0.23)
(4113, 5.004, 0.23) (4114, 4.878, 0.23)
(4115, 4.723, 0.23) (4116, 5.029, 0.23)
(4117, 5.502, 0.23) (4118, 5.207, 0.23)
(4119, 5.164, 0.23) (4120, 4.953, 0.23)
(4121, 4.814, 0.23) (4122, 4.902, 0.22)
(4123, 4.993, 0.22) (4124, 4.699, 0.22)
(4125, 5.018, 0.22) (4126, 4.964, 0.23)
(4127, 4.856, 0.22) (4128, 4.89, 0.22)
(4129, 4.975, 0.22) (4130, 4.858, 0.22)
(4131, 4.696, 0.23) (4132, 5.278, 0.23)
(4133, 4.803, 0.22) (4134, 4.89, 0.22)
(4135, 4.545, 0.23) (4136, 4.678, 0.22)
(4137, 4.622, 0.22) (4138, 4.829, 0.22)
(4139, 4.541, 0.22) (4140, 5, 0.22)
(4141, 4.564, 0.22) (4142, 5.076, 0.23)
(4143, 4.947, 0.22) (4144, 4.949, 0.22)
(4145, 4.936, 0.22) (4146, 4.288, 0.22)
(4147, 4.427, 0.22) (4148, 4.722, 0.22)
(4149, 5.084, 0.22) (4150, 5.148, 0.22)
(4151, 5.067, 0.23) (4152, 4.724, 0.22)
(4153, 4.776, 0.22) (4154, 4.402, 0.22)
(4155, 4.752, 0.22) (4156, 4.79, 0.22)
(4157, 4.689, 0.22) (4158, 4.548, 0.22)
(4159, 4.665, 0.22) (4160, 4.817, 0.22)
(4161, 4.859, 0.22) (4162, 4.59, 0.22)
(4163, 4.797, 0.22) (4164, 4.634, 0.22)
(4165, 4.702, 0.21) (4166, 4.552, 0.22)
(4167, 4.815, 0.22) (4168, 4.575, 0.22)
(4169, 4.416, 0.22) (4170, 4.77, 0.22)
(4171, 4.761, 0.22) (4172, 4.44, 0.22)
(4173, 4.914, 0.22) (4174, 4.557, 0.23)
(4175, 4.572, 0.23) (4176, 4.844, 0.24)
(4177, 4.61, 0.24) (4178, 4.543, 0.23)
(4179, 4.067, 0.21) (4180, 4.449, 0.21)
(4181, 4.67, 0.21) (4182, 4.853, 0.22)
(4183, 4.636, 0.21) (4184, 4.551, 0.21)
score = 0.07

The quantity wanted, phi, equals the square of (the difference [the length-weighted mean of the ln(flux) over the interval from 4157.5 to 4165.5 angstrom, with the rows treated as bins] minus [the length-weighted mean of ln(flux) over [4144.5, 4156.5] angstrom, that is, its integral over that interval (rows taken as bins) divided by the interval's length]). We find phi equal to 0.0001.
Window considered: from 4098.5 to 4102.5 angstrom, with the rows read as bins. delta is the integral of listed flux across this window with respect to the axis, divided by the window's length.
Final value 5.03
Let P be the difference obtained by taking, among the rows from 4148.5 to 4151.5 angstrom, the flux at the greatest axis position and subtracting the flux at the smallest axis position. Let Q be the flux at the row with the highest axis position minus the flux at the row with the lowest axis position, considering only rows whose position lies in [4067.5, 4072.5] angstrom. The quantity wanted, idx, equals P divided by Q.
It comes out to 0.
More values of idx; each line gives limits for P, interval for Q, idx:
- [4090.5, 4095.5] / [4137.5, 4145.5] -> -3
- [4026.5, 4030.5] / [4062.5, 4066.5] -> -21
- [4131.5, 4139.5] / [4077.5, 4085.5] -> 3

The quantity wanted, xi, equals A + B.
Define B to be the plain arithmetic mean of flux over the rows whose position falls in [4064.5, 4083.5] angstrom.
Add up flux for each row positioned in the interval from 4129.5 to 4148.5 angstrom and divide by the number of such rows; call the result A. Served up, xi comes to 9.9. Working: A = 4.77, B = 5.13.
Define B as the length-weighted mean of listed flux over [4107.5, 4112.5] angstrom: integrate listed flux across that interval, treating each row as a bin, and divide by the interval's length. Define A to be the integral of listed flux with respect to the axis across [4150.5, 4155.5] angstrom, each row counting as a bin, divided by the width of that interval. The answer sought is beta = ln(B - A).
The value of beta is -1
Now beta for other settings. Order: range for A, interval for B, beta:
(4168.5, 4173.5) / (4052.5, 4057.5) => -1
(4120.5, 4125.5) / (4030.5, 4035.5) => -2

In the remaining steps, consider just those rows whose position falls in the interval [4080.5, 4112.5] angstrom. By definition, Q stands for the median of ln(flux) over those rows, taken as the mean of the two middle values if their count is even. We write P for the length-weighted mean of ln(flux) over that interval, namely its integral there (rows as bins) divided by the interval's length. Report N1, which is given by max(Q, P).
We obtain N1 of 1.609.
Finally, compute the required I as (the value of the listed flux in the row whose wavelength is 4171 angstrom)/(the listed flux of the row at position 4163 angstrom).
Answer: 0.99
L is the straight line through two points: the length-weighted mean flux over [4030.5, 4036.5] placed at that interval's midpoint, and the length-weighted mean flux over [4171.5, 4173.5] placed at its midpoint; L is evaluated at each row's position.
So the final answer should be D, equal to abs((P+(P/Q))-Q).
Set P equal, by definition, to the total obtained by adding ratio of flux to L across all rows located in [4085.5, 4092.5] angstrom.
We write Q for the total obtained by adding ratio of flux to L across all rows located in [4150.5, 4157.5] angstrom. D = 1.1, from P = 7.14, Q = 7.0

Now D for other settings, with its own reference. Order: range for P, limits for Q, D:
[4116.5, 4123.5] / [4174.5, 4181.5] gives 1.7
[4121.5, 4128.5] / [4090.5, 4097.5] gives 0.8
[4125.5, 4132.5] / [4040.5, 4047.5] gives 1.1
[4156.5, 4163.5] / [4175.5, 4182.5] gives 1.1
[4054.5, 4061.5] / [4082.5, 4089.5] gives 0.9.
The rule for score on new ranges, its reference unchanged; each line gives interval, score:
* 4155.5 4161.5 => 0.03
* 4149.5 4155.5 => 0.04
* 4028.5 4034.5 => 0.08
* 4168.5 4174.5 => 0.01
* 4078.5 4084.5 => 0.12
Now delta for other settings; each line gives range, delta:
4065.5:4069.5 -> 5.03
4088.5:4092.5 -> 4.97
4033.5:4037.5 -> 4.94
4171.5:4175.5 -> 4.62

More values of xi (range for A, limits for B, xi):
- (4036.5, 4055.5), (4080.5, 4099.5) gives 10.0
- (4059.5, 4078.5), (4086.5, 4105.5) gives 10.1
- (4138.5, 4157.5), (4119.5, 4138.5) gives 9.6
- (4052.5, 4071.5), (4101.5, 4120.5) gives 10.1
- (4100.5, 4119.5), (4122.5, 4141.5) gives 9.8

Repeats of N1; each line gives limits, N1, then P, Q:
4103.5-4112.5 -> 1.606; 1.606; 1.59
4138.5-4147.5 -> 1.597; 1.556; 1.60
